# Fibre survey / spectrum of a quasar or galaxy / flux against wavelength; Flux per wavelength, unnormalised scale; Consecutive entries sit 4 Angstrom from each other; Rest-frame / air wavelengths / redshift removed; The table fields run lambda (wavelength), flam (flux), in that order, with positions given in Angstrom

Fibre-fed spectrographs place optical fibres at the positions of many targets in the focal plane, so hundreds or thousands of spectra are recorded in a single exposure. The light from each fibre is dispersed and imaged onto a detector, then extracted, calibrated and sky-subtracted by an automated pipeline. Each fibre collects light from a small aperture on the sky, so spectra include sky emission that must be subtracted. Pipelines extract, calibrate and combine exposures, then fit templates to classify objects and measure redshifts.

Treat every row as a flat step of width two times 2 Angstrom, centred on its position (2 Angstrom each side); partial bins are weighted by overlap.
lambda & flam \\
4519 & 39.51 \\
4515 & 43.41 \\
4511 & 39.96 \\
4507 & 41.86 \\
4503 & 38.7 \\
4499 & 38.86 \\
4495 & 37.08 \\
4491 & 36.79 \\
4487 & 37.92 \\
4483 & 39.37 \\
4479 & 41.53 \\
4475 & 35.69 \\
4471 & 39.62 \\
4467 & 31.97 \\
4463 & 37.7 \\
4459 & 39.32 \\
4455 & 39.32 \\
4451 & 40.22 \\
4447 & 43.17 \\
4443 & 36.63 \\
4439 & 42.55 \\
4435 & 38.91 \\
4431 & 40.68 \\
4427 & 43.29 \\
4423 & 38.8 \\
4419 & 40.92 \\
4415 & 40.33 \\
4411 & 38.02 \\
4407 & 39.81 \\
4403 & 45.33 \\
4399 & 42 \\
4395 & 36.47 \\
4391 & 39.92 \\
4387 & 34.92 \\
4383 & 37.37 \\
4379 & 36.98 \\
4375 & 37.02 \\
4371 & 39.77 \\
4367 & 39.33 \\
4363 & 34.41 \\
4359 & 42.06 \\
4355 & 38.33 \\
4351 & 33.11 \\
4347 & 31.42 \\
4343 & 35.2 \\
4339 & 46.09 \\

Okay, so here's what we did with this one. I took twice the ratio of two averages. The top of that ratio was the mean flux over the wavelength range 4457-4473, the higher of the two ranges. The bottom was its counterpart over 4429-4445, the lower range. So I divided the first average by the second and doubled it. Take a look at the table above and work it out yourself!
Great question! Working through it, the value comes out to 1.87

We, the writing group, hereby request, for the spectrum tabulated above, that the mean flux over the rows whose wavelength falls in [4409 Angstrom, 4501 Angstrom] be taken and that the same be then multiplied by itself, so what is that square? 1527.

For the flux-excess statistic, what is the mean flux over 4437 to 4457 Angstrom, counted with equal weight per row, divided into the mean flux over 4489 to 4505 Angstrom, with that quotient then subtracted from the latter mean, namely 36.9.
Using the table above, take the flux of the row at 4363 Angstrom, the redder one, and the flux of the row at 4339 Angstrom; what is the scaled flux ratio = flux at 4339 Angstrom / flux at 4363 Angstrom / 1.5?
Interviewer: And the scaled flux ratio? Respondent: 0.893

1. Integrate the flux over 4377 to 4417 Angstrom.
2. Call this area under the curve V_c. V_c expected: 1565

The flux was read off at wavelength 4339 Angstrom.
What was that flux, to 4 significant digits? 46.09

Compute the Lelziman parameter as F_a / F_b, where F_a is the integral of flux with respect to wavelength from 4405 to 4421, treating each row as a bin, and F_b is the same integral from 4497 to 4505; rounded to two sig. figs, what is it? 2.1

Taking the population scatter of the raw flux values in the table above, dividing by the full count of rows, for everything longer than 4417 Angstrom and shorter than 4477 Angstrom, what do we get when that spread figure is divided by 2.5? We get 1.15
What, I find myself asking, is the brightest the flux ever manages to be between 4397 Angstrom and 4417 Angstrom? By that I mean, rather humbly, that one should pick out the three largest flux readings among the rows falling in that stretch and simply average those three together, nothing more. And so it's 42.6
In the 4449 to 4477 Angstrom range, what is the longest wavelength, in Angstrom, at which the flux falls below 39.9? 4475 Angstrom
